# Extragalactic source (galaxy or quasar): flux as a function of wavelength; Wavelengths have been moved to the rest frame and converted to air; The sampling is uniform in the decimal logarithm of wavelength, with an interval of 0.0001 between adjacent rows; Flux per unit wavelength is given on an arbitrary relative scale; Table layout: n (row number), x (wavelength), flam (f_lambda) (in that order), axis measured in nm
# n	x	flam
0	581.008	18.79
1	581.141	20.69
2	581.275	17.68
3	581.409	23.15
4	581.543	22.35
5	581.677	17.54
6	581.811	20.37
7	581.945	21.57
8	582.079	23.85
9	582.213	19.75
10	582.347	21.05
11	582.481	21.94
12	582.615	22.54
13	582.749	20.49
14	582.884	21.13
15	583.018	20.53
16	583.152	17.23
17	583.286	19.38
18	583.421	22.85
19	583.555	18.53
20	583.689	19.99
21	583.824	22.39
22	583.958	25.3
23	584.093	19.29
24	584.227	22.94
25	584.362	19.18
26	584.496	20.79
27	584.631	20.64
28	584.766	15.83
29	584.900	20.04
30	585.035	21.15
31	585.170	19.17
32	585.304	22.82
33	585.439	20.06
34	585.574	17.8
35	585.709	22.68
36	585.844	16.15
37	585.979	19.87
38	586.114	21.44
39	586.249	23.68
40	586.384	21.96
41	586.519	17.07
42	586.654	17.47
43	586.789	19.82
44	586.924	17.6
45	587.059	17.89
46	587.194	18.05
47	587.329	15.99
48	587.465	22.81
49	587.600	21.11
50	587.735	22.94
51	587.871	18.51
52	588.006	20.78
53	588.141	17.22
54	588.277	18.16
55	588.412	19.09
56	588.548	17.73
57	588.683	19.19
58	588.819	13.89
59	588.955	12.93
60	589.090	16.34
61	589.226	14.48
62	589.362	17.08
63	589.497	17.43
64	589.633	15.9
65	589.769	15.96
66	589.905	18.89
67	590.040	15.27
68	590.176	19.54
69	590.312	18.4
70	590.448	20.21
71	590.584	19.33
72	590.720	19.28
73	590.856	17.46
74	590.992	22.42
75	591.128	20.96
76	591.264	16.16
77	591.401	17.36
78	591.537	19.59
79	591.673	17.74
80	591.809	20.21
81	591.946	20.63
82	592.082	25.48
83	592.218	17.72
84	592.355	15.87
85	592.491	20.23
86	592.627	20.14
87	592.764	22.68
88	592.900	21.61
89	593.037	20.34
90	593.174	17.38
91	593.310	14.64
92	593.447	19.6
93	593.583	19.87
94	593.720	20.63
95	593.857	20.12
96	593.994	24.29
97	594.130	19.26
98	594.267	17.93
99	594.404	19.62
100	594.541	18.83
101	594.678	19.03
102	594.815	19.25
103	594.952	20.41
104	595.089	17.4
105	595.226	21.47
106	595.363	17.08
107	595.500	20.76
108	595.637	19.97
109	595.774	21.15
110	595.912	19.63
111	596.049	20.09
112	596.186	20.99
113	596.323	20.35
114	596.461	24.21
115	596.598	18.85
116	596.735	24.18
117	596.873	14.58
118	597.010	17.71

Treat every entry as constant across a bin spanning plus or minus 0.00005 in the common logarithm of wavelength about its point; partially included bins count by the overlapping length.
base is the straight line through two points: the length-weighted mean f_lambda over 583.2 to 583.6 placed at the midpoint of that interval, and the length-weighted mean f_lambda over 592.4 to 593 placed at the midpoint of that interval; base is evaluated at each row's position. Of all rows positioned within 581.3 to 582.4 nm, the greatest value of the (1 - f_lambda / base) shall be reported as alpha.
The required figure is 0.13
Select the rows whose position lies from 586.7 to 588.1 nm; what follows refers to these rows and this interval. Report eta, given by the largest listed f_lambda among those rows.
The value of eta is 22.94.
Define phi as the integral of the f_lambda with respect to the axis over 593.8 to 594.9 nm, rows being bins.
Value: 22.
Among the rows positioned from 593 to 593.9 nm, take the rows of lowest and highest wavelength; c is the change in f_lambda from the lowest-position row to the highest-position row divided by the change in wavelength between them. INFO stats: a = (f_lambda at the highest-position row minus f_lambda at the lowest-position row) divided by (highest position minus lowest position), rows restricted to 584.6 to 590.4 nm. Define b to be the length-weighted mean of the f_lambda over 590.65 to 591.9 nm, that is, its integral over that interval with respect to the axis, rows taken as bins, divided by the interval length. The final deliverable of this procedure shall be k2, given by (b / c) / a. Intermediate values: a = 0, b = 19.0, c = 0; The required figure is 180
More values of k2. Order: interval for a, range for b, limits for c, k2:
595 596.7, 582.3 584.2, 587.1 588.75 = 28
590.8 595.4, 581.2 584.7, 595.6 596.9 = 57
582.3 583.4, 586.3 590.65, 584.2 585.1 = 5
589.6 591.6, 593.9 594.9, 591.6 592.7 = 4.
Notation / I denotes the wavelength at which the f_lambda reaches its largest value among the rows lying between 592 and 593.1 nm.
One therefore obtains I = 592.082 nm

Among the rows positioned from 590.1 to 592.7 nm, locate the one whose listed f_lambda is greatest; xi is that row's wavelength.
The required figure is 592.082 nm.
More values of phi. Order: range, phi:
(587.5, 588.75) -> 24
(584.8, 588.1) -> 65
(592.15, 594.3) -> 42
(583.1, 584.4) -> 27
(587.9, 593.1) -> 96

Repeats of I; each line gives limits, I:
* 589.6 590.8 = 590.448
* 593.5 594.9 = 593.994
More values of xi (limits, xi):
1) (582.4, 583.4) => 582.615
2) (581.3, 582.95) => 582.079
